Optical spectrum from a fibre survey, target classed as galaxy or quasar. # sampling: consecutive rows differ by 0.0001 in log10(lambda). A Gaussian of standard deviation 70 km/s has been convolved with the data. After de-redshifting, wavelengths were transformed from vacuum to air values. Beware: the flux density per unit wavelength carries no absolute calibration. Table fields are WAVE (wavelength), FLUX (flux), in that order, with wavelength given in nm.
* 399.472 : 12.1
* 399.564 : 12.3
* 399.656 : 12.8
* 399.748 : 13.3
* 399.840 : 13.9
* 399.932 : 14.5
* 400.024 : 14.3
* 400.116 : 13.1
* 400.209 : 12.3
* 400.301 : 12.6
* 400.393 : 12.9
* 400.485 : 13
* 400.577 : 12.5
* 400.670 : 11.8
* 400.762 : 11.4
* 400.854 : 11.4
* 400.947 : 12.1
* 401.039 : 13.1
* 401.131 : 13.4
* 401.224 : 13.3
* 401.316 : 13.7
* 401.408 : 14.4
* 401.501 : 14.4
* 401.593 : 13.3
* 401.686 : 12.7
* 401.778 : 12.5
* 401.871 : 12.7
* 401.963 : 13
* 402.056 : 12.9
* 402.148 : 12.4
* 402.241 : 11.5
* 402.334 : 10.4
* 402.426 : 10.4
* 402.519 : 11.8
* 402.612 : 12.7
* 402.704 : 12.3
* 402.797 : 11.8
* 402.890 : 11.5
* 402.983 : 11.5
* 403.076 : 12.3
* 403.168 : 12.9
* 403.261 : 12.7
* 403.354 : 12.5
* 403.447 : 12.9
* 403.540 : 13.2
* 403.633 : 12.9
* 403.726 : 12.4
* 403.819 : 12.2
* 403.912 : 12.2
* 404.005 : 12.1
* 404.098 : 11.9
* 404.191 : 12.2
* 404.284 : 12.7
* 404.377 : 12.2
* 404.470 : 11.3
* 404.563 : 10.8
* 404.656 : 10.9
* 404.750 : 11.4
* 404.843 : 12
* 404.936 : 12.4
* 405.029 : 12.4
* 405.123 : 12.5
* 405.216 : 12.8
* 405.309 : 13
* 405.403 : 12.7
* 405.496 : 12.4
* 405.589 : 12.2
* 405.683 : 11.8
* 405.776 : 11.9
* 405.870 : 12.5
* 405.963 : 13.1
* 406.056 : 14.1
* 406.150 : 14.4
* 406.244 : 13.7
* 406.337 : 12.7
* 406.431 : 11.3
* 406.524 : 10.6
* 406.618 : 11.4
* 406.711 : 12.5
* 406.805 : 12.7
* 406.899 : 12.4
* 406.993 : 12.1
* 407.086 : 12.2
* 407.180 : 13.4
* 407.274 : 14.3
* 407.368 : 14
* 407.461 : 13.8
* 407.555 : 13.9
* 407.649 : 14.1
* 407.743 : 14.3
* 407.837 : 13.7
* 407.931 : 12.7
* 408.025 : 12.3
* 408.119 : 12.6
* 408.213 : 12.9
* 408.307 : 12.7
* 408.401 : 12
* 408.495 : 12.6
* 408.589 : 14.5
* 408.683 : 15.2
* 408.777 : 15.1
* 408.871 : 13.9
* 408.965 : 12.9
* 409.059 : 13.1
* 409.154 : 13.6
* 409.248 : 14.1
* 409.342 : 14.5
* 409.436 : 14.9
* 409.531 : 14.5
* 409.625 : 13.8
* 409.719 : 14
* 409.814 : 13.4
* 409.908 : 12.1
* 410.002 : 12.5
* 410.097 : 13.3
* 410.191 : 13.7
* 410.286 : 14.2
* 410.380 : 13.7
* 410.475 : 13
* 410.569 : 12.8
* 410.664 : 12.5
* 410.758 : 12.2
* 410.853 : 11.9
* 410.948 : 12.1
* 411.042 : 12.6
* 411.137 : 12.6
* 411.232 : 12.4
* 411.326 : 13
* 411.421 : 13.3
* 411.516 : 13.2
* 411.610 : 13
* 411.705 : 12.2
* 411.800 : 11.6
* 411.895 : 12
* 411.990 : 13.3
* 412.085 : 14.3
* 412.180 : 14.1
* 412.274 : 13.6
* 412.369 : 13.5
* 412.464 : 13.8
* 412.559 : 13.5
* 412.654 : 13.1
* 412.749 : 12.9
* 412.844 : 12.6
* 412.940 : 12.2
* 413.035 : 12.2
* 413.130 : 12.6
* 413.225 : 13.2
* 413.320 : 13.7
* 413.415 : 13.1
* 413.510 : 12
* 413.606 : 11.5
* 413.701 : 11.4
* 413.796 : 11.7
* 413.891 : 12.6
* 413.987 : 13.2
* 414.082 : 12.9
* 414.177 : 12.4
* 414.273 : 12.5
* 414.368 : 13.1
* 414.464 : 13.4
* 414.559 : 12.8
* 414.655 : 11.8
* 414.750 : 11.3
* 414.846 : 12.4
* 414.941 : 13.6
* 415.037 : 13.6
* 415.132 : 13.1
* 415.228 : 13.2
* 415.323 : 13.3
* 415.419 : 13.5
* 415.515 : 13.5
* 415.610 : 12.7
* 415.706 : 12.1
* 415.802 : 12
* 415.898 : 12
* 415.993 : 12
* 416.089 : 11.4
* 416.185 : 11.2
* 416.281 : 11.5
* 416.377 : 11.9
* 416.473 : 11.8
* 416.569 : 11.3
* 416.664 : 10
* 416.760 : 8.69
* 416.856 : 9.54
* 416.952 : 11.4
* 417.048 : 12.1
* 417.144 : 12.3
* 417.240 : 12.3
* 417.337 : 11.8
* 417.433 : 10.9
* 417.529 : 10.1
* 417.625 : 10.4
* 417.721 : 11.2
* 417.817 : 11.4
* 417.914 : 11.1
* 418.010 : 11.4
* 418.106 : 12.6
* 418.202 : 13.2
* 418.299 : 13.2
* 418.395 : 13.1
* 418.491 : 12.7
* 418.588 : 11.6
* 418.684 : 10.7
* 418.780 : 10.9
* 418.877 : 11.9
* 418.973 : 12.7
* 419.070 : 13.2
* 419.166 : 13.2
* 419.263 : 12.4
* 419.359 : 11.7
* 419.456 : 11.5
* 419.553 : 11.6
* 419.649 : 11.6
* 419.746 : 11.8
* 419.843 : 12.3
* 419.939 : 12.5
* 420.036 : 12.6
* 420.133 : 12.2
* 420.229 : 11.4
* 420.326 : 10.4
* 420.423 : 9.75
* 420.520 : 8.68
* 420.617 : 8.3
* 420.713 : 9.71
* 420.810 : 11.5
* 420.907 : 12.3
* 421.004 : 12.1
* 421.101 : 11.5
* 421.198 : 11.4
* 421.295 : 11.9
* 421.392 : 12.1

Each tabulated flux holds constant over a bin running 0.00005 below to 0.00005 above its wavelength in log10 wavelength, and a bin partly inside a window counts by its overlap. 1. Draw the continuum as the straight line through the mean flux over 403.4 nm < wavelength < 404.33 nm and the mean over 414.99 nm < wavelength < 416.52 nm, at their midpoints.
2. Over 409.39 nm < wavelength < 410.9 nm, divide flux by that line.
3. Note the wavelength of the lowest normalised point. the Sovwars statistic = 410.853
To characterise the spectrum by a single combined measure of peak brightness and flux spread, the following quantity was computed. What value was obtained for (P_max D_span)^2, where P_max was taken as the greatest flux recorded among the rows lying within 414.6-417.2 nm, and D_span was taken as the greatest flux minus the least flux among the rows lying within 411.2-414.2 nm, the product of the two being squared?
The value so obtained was 1556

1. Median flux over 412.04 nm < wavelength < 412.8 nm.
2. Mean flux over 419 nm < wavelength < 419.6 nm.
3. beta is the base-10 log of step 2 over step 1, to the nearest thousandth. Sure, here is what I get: -0.043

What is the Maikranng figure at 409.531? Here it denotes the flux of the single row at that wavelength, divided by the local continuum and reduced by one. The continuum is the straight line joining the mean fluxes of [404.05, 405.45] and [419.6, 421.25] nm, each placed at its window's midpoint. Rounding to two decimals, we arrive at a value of 0.23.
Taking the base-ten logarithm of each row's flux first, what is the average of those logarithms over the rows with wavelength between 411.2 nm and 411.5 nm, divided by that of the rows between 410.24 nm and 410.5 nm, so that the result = 0.98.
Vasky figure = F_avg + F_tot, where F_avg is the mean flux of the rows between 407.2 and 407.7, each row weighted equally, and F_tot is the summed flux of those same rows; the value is 84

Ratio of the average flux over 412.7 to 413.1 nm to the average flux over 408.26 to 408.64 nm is 0.96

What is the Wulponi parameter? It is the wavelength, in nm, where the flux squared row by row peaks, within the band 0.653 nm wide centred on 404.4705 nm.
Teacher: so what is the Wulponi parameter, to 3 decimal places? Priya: 404.284 nm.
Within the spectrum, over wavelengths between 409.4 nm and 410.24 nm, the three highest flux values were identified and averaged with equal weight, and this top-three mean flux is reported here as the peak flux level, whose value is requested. 14.5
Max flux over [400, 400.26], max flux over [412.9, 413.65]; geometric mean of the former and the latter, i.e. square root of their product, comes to 14.0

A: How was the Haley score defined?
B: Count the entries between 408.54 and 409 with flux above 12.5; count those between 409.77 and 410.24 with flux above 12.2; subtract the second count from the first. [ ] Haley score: 1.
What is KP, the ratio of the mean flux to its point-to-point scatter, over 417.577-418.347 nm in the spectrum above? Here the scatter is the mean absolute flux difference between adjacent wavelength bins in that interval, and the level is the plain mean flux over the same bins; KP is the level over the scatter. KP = 24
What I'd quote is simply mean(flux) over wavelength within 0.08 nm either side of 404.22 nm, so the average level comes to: 12.4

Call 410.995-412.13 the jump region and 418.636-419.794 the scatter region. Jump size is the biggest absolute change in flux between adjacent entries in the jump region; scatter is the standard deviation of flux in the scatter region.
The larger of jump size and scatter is 1.30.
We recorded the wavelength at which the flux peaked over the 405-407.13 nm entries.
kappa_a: 406.150 nm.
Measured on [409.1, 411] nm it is 409.436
